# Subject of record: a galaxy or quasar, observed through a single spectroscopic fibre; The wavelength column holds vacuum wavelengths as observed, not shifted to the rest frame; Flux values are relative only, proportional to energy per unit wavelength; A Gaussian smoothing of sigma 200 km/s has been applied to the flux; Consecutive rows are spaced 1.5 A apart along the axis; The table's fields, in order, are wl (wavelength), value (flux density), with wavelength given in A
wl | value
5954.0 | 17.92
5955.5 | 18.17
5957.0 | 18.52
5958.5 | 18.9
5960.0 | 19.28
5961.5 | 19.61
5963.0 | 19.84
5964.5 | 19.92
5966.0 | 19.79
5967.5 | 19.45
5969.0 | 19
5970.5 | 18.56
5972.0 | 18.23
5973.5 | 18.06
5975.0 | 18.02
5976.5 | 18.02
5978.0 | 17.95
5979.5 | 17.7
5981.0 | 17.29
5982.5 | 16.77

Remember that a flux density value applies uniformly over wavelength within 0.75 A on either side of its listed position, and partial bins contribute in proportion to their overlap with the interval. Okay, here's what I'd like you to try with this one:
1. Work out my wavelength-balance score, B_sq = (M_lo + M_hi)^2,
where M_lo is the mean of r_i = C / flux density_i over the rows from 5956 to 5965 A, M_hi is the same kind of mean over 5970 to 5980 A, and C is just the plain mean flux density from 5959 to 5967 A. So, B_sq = 4.44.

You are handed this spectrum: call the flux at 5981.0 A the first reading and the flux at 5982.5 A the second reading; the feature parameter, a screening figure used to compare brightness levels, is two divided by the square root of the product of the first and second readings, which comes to 0.117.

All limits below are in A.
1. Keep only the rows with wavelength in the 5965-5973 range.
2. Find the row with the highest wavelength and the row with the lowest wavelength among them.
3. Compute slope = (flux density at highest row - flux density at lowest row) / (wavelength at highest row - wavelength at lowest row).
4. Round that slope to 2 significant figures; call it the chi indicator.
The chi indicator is -0.26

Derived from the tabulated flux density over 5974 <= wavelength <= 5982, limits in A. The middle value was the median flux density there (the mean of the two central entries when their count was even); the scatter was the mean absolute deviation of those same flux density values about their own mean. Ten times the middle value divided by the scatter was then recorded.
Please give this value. 745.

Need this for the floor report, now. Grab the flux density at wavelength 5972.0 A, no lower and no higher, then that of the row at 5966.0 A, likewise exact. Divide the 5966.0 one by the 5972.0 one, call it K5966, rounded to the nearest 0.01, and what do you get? 1.09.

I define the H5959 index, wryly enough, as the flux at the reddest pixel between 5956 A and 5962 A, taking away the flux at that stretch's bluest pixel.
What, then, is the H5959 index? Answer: 1.1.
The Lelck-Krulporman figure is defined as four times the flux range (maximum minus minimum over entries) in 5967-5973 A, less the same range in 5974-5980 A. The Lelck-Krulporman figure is 4.6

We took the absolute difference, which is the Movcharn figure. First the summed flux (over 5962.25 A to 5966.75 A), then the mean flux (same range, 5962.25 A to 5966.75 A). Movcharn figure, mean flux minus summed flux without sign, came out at 39.7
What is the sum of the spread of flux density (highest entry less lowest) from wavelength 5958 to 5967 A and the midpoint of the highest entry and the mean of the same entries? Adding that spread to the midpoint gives 20.8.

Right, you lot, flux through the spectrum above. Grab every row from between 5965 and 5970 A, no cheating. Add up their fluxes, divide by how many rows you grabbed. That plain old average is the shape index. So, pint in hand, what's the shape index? 19.4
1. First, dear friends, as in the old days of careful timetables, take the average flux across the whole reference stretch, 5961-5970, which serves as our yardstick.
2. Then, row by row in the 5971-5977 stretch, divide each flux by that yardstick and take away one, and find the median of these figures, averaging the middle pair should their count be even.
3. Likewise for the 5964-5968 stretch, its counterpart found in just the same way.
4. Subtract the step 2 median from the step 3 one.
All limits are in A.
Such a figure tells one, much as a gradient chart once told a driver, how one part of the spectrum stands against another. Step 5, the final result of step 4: 0.09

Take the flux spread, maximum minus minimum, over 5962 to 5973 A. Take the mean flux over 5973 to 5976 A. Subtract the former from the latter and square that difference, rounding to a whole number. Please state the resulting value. 267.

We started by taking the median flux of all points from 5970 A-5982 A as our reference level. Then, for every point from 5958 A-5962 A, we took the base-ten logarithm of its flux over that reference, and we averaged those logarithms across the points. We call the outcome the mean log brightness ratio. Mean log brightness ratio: 0.029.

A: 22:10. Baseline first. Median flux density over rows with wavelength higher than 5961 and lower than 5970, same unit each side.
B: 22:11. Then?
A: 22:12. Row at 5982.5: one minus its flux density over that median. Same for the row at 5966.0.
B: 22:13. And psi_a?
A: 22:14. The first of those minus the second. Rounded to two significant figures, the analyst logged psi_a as 0.15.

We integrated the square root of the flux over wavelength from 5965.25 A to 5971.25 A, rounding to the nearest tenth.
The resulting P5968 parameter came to 26.3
